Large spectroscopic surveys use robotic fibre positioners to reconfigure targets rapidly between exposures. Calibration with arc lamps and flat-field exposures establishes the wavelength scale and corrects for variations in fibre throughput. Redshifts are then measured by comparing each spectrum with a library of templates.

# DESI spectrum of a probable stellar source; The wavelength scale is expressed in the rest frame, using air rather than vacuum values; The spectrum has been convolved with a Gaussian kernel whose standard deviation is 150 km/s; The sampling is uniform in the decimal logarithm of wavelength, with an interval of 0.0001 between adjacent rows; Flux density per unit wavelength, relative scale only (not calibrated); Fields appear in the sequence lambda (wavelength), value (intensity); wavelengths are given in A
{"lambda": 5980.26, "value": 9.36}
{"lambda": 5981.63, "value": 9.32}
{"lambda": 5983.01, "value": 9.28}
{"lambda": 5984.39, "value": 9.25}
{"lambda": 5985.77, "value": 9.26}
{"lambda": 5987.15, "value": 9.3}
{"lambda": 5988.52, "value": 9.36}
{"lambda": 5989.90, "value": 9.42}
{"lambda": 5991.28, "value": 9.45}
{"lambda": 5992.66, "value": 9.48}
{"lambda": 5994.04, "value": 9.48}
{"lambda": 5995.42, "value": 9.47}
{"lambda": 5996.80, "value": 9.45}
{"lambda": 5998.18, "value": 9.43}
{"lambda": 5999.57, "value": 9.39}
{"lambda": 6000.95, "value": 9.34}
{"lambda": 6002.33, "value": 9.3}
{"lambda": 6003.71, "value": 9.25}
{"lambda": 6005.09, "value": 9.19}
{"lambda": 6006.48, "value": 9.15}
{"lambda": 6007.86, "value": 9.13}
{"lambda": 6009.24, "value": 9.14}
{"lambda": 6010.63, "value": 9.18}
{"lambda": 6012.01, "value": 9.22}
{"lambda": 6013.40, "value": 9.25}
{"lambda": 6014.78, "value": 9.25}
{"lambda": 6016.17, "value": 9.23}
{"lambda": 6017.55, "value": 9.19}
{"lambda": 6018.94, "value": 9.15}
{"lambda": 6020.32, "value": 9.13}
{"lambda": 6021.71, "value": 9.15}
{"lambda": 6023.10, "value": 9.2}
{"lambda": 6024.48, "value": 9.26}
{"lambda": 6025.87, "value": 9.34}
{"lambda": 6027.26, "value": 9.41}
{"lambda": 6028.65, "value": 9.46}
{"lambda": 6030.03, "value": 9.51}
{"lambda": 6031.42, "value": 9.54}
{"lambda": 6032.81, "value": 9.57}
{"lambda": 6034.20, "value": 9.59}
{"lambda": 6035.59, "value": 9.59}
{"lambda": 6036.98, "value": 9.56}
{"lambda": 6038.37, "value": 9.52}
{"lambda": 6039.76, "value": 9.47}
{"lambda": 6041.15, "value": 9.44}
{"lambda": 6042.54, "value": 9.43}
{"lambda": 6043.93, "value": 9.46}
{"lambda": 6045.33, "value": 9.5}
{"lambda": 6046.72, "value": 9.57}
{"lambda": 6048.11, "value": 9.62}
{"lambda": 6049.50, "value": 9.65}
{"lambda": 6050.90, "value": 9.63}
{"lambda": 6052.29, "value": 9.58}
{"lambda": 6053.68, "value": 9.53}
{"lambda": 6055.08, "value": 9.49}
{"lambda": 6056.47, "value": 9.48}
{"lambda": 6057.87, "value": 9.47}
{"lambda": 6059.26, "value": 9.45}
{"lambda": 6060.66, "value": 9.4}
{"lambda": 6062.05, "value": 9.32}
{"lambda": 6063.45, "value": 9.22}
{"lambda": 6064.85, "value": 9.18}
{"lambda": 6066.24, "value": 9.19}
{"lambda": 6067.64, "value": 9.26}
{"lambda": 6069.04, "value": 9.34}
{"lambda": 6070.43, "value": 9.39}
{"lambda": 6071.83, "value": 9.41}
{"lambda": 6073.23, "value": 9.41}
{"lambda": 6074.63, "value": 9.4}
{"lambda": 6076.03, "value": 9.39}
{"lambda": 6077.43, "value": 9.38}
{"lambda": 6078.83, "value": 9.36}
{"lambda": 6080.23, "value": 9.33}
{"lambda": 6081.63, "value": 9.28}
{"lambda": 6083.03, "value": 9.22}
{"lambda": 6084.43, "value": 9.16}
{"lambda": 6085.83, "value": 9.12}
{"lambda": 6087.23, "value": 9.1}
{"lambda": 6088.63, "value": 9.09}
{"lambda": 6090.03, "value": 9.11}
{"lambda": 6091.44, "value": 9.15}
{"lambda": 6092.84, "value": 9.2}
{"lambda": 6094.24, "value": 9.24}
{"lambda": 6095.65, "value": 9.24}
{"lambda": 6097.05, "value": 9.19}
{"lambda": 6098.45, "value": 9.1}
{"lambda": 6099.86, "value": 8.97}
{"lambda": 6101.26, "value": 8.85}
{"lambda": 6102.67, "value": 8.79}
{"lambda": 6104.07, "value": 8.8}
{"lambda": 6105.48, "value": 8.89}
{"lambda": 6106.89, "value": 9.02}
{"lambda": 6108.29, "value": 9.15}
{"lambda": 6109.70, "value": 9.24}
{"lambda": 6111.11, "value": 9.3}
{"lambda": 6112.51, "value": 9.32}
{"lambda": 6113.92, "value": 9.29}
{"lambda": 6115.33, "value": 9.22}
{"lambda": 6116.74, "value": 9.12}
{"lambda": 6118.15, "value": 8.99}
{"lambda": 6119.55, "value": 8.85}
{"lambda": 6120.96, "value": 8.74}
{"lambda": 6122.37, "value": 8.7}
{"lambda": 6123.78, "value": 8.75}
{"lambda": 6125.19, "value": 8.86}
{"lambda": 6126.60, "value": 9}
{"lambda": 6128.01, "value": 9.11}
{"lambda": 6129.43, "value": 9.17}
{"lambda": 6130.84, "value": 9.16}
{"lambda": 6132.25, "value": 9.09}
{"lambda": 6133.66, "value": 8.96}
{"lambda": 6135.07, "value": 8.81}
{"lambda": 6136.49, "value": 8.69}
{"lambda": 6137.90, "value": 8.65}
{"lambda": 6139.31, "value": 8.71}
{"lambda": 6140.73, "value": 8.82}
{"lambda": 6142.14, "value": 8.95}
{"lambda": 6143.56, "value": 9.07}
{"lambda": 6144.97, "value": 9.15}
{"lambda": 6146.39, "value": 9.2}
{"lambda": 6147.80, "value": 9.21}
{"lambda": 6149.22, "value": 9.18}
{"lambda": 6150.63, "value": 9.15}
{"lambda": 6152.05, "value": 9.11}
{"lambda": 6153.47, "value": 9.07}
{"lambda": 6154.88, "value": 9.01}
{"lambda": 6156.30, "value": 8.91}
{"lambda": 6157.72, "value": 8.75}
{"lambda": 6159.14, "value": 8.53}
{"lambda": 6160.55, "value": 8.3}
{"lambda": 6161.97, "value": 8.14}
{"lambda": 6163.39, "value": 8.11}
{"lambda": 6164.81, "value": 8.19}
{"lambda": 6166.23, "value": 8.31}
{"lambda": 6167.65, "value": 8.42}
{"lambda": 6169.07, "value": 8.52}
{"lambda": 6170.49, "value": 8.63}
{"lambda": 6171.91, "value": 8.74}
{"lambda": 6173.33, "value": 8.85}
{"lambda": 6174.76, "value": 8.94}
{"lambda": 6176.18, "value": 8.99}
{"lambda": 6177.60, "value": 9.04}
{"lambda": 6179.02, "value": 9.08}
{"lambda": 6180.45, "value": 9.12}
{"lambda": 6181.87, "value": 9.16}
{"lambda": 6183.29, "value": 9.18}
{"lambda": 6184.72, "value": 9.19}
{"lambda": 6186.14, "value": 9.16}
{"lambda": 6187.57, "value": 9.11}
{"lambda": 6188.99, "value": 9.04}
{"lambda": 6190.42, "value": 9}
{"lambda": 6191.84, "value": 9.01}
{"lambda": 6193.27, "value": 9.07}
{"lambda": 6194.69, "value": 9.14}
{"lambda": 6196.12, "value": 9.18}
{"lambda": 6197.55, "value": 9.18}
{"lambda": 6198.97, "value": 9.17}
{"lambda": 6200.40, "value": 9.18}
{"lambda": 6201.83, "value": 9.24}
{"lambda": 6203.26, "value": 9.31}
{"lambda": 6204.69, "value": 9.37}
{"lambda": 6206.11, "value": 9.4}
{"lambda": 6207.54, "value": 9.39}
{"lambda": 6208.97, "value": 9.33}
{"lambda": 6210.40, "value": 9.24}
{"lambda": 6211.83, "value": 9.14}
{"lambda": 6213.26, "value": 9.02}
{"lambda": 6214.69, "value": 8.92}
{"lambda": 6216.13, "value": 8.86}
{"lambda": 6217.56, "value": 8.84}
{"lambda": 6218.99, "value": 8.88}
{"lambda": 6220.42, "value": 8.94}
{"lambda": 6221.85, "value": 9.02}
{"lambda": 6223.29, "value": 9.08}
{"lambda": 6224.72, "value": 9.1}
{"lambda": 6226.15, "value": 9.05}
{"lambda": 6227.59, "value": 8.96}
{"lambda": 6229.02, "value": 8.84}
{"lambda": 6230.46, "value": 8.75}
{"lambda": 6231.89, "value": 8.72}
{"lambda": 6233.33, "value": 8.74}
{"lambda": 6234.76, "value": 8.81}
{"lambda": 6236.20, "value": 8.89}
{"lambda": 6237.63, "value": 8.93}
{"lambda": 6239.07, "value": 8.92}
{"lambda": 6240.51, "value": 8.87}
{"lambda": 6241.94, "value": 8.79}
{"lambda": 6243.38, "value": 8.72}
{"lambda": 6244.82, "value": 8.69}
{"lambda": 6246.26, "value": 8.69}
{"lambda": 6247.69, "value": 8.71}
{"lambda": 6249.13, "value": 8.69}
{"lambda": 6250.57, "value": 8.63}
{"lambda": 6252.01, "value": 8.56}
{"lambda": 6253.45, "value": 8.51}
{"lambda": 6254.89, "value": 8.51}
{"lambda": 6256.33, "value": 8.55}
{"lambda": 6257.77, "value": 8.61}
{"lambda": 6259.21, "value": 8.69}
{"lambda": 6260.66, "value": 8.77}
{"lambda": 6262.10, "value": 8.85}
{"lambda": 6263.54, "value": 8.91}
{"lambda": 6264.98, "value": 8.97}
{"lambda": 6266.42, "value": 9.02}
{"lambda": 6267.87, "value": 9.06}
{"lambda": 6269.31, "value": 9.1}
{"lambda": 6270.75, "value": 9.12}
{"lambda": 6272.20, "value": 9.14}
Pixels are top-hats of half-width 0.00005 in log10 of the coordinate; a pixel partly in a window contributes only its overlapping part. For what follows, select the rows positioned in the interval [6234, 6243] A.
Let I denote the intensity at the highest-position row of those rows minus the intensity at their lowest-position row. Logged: 0.0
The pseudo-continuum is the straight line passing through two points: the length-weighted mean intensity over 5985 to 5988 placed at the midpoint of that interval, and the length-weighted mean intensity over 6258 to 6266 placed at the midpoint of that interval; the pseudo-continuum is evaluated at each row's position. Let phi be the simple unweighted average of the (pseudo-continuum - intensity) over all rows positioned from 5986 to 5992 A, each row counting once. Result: -0.09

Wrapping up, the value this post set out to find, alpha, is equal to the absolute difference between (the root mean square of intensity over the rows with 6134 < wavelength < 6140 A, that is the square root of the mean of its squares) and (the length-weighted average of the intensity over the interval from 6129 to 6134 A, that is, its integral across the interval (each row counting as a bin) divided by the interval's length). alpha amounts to 0.40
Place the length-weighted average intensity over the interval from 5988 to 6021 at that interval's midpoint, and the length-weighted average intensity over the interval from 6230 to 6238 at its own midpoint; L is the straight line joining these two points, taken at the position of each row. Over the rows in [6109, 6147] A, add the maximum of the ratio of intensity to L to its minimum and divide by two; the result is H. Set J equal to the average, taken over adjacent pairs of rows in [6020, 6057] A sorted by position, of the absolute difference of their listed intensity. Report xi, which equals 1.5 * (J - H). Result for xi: -1.43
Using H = 0.99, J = 0.039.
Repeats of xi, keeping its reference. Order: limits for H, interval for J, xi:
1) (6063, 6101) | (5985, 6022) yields -1.46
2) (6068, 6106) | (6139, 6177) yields -1.35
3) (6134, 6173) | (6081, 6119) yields -1.35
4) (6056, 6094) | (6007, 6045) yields -1.47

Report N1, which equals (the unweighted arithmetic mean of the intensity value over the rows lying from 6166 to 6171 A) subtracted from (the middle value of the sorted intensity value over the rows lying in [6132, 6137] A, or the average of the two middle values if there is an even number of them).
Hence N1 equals 0.4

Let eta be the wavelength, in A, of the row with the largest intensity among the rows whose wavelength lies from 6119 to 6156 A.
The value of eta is 6147.80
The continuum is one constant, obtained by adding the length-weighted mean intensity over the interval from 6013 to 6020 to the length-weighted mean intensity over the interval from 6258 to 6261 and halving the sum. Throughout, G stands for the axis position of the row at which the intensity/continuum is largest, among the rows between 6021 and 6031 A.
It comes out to 6030.03 A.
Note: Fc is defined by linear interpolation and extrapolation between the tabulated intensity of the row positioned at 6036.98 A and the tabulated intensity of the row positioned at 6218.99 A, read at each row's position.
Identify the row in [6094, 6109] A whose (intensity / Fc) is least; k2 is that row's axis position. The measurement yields 6102.67 A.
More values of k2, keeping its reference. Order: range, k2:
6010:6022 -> 6020.32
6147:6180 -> 6163.39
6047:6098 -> 6088.63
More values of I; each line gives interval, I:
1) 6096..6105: -0.4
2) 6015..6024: 0.0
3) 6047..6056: -0.1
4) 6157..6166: -0.6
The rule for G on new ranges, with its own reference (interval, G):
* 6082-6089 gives 6083.03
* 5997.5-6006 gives 5998.18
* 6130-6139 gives 6130.84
